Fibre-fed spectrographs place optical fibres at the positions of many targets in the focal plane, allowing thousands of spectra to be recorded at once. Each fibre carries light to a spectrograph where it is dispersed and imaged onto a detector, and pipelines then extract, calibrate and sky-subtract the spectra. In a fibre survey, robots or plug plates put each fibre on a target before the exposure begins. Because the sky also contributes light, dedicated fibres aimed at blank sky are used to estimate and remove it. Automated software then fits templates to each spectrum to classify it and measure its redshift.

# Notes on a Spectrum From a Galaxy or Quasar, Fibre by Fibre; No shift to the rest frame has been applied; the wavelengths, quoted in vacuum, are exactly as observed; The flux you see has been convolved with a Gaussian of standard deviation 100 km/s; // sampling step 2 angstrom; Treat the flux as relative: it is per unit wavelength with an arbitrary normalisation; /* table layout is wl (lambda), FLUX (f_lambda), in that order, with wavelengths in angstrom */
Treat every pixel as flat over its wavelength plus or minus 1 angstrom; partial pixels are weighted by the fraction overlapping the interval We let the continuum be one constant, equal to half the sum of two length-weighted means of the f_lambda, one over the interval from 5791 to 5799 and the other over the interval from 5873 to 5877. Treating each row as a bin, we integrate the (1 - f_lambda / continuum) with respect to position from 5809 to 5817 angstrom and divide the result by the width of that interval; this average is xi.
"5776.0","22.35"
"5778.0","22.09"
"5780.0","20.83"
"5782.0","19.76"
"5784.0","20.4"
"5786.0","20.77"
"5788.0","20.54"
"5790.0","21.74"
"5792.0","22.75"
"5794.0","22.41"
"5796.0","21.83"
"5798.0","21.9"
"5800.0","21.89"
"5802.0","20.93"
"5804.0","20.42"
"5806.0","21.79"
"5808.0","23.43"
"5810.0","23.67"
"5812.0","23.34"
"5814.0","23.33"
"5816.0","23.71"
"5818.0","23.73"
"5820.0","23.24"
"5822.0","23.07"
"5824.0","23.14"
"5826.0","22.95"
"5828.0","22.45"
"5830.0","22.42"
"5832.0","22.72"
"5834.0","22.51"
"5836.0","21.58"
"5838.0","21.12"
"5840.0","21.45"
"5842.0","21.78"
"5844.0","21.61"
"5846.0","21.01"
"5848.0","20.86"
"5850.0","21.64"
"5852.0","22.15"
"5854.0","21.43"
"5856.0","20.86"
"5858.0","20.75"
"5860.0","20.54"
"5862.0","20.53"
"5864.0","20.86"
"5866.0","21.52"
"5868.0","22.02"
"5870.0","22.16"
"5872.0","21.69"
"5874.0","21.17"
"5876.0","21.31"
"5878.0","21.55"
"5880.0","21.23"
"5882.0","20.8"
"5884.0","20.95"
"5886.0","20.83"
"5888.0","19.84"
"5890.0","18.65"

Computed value -0.08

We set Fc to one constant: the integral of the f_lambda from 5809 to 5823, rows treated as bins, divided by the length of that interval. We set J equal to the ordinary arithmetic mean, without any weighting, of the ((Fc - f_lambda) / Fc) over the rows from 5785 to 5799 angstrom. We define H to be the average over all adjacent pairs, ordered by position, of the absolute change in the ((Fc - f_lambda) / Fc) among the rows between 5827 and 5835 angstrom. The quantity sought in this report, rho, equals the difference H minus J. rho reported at -0.066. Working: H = 0.008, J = 0.074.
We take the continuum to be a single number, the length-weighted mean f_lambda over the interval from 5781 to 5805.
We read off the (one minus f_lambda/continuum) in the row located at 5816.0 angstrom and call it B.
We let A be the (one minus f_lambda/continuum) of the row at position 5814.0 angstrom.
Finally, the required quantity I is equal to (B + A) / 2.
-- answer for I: -0.105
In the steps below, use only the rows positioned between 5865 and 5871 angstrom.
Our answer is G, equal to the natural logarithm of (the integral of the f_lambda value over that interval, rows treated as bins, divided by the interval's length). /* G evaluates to 3.09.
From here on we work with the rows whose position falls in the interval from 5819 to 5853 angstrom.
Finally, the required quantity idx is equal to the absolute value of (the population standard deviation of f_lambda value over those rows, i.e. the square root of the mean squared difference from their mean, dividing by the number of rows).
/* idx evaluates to 0.76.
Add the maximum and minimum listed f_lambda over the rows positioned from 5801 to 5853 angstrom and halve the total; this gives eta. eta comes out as 22.1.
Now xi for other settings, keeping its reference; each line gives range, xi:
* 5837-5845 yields 0.01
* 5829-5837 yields -0.03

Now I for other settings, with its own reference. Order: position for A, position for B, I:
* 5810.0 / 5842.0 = -0.068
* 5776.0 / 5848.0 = -0.015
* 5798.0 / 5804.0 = 0.006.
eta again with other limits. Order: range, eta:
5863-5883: 21.5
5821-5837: 22.4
